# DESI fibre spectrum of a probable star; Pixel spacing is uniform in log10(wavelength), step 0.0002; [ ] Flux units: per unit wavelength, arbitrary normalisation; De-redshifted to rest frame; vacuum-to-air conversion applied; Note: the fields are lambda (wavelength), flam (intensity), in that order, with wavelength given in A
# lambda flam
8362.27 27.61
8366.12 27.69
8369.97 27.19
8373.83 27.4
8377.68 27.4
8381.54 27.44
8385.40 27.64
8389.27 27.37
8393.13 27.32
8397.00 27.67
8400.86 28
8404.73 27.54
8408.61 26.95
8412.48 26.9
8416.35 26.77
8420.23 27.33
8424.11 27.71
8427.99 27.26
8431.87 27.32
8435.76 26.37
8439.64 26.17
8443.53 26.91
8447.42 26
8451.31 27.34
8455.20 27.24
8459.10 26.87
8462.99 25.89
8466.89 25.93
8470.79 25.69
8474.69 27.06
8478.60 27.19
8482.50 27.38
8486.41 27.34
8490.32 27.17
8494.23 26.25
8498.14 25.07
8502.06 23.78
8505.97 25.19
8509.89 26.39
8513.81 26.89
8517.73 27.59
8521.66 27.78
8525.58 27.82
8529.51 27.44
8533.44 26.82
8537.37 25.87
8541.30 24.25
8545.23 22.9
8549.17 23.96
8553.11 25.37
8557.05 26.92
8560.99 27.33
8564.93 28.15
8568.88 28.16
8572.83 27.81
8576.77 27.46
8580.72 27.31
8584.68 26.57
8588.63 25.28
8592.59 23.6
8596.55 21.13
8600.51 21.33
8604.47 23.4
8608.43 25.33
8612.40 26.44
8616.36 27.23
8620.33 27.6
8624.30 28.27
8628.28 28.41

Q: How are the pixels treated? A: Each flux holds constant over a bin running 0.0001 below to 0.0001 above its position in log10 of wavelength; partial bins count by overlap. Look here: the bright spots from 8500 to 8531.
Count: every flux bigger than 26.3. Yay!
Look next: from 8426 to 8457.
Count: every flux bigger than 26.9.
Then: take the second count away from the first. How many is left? 1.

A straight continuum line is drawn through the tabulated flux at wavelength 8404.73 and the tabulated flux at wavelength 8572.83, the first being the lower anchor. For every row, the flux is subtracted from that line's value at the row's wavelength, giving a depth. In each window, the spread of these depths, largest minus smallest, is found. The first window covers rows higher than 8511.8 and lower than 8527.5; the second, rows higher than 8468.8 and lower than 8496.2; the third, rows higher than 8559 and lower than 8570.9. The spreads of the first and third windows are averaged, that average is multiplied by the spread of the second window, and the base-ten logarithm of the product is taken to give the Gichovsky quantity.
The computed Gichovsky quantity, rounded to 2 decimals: 0.16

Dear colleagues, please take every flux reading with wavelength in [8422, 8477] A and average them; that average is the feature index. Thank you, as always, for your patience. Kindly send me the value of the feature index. 26.7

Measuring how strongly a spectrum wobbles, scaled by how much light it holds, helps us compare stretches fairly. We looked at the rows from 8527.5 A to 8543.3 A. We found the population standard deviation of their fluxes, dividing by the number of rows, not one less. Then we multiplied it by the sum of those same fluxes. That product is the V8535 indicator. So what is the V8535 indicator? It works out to 126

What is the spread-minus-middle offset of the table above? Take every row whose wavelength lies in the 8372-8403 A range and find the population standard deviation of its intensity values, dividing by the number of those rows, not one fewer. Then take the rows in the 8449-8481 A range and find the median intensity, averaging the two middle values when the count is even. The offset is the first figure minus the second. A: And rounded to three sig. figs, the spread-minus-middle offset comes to -26.8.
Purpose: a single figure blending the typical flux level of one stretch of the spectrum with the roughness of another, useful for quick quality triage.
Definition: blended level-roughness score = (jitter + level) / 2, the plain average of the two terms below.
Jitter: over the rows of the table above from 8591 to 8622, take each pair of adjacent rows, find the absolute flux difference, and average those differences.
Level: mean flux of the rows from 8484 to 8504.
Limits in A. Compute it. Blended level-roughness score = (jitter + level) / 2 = 13.6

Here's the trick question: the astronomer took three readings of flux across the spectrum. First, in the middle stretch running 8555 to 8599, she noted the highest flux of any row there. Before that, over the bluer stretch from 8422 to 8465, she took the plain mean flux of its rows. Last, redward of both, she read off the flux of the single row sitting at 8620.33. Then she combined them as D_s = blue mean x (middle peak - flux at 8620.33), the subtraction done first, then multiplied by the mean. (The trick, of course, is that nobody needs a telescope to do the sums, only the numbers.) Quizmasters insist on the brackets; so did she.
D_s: 15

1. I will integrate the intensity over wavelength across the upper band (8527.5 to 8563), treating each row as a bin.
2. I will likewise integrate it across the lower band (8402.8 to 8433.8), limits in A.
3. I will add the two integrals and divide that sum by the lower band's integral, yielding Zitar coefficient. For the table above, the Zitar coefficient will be 2.1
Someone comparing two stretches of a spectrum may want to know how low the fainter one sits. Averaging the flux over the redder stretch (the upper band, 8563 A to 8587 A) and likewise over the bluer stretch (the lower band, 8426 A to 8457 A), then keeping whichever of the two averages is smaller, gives 26.83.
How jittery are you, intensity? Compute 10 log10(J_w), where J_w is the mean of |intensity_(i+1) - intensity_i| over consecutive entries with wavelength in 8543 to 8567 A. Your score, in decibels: 0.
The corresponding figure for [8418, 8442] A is -4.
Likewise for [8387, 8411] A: -4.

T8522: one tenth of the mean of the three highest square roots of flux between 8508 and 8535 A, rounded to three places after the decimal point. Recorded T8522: 0.527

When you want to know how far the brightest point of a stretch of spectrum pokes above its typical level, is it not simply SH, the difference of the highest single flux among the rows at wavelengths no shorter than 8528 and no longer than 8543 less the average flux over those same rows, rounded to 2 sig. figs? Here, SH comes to 1.3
